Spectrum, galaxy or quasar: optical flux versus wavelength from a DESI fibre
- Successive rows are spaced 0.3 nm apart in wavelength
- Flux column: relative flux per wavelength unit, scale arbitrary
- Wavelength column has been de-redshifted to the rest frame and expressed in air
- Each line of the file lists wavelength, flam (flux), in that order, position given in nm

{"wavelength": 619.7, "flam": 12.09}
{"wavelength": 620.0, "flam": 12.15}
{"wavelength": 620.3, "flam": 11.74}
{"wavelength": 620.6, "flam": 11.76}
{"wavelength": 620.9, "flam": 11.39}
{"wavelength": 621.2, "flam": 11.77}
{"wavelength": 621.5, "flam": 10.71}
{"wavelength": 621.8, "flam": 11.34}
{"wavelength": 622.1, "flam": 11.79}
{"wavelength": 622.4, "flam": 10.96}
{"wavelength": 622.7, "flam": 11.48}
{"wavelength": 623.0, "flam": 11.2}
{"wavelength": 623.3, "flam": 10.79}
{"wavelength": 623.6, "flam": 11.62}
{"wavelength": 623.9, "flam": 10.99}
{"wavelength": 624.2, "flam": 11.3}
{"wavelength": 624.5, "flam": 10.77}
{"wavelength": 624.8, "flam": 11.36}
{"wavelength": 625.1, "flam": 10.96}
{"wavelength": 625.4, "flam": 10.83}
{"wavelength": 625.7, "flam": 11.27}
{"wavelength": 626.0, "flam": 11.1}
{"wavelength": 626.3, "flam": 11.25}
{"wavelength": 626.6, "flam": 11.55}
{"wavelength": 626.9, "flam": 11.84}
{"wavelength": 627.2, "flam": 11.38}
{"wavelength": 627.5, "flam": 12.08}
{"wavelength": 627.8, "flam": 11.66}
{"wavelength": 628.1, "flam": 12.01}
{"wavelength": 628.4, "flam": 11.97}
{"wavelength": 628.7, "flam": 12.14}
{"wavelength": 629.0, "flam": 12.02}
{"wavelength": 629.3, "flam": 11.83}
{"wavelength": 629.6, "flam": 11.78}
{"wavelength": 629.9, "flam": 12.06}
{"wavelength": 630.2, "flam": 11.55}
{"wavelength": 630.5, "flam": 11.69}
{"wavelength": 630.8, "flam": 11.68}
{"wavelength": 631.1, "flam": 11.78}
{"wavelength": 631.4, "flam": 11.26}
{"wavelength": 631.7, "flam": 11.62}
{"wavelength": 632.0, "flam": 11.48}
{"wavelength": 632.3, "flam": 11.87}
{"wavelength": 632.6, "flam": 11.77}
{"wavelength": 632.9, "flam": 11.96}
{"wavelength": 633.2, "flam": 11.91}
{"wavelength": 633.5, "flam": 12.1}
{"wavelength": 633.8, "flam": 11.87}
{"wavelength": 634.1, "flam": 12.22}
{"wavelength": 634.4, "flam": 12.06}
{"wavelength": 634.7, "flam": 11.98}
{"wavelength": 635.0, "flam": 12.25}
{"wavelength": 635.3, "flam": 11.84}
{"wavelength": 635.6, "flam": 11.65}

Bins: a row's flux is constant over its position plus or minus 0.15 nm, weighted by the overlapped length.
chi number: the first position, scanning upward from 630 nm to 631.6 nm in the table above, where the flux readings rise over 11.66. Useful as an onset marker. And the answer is 630.5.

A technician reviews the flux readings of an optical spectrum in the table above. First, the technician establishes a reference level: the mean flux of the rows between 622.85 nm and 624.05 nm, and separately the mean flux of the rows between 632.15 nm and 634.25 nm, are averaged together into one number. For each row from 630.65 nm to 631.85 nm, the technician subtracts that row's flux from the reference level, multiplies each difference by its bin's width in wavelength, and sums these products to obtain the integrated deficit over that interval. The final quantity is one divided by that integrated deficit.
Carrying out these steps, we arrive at -27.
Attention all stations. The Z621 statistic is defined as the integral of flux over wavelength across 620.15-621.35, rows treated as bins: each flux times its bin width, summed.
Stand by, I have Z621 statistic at 14.0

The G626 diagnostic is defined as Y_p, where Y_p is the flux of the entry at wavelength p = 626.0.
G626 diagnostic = 11.1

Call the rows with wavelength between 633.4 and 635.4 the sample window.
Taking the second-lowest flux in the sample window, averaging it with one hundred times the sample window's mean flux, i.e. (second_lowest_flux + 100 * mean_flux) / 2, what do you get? 608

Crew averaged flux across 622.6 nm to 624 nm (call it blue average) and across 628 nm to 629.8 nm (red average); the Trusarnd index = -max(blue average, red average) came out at -12.0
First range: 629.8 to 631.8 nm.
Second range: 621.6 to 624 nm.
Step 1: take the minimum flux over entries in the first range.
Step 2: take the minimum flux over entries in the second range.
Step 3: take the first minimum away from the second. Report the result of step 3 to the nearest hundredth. -0.47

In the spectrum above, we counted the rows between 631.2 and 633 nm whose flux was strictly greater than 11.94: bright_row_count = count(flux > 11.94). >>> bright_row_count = 1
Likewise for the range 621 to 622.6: 0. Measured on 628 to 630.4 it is 5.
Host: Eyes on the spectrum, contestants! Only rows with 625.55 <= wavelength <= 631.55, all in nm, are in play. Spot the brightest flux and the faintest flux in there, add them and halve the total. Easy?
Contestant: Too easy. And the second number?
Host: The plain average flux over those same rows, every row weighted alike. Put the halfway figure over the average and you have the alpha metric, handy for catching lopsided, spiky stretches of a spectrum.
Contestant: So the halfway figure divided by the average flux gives 0.99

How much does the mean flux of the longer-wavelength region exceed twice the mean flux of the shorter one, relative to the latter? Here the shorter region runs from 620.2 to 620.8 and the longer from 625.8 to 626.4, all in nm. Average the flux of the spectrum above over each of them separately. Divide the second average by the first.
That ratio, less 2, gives -1.05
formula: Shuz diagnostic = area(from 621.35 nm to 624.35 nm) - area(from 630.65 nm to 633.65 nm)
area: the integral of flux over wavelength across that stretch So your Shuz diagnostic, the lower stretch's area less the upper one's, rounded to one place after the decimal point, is -1.6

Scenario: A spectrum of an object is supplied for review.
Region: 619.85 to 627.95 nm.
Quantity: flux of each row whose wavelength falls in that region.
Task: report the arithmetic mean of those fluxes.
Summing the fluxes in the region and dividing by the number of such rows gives 11.4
